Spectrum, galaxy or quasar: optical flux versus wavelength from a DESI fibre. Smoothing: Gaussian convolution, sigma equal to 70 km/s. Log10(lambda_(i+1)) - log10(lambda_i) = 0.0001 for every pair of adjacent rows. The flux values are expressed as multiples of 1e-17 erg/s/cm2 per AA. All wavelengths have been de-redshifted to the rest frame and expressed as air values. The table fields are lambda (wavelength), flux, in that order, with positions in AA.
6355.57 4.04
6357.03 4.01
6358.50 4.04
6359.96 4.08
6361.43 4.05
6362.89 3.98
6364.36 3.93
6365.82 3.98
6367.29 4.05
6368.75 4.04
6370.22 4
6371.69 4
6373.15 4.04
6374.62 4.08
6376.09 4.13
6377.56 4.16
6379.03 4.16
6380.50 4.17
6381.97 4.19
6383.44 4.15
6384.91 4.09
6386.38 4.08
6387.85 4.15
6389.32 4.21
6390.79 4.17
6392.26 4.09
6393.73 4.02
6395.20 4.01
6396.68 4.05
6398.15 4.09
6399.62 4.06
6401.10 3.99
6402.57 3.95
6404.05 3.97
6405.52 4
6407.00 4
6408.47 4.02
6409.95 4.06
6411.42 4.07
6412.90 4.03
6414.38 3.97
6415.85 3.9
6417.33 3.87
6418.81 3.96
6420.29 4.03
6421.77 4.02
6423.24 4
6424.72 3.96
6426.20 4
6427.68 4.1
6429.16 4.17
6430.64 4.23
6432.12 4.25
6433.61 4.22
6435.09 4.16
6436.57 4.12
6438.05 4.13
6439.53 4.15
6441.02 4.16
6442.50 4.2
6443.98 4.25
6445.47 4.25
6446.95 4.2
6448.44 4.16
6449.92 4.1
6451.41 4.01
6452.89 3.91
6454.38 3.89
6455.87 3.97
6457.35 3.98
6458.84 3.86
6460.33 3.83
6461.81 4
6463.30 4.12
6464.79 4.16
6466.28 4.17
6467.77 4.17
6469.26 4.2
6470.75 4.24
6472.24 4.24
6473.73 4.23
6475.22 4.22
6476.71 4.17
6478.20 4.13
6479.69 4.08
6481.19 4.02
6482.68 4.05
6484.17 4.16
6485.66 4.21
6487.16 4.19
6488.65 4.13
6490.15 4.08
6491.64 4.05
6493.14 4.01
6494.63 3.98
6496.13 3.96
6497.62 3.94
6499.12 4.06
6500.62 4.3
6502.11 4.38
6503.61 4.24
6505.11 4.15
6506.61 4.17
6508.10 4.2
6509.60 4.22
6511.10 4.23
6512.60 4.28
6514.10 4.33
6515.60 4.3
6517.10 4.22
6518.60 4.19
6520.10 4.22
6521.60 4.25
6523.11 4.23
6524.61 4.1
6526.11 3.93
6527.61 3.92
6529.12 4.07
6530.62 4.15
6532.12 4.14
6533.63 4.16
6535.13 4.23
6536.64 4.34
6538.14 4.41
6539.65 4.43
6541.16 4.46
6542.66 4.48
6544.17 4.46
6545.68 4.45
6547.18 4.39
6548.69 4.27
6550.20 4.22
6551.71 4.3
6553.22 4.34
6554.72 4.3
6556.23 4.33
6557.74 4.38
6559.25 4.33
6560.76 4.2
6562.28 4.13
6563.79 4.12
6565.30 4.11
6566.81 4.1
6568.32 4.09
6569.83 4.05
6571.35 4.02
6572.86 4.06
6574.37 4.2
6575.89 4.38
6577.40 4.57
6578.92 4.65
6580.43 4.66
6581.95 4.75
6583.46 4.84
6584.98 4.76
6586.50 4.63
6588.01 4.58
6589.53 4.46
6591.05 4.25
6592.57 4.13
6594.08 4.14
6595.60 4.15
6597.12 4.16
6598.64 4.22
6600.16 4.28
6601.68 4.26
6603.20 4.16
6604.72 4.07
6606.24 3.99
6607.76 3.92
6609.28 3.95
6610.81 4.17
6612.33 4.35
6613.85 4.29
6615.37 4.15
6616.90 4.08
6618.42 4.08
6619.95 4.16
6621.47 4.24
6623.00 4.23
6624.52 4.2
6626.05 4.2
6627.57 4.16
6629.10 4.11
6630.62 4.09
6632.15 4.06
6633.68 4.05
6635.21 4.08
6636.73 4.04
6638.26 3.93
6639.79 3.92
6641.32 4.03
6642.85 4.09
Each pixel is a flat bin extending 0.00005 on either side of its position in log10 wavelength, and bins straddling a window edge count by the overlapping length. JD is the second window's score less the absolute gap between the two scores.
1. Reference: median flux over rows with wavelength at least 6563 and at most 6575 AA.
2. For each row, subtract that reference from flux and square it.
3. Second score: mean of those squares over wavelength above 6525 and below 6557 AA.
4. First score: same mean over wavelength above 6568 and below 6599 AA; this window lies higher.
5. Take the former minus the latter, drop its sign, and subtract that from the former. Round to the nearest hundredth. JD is -0.03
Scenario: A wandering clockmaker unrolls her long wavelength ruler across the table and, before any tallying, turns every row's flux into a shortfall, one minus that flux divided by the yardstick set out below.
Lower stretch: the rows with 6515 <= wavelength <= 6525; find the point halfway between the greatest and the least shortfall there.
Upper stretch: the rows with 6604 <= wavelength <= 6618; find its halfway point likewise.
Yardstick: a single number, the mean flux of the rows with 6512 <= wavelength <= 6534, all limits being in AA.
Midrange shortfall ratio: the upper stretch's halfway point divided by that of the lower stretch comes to -0.9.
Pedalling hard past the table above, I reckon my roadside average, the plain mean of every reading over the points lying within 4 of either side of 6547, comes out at 4.36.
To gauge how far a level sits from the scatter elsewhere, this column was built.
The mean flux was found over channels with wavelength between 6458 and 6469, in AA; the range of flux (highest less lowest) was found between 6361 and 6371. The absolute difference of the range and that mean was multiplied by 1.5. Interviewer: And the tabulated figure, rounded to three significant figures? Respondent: 5.89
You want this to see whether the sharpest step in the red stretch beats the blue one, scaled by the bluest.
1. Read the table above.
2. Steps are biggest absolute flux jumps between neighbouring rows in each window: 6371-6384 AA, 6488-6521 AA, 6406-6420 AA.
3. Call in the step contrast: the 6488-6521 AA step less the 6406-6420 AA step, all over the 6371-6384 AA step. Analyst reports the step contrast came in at 3.0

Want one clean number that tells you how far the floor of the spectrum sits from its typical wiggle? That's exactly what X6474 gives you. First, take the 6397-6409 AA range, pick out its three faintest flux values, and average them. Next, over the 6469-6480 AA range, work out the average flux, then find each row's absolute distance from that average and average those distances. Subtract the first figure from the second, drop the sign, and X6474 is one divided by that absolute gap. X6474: 0.255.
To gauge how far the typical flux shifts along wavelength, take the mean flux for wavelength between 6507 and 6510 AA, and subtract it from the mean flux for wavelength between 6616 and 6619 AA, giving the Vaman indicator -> -0.13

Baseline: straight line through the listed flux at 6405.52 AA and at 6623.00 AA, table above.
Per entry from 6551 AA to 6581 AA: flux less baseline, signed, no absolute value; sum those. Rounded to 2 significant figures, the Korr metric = 1.9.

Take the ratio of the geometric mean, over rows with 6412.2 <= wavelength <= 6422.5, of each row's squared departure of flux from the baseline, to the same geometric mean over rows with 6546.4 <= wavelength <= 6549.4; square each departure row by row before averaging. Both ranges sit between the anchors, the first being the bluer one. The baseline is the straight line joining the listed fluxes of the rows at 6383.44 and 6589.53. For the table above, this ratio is 63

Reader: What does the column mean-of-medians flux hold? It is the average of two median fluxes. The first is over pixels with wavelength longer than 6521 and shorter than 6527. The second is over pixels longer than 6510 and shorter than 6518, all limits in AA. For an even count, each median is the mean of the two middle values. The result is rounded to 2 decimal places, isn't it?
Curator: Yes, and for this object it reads 4.22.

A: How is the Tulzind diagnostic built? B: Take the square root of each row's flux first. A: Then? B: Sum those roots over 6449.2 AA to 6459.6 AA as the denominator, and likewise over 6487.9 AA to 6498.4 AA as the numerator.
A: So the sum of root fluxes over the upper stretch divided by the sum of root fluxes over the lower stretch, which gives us 1.01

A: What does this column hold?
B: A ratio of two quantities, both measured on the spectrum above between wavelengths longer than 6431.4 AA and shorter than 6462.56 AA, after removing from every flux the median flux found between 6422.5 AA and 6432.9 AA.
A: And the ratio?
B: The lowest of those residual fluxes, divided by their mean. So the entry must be 19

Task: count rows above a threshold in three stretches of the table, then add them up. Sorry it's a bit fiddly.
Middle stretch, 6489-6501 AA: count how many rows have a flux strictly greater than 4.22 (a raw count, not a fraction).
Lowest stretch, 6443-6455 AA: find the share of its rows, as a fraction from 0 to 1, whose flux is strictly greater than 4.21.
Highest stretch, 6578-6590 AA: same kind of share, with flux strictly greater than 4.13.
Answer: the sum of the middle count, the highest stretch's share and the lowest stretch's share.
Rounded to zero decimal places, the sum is 2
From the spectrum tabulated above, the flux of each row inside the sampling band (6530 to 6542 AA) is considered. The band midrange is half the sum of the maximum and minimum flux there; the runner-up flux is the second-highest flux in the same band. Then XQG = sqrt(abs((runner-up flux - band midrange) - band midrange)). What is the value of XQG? 2.04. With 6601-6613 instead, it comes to 2.00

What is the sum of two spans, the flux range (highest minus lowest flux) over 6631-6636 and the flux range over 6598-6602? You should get 0.09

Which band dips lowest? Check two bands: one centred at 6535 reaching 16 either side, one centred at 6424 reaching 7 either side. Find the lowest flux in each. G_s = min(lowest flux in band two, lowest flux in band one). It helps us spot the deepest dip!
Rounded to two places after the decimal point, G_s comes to 3.87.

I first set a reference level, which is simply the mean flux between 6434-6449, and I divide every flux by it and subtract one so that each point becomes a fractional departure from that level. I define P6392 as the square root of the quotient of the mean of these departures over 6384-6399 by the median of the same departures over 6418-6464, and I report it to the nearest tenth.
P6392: 1.0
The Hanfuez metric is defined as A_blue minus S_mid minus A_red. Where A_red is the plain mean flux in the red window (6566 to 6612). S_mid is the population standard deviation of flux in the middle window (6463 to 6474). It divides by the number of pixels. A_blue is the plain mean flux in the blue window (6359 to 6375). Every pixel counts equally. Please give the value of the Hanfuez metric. -0.308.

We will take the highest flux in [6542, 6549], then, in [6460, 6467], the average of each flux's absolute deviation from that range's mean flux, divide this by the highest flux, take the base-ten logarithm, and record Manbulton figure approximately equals -1.60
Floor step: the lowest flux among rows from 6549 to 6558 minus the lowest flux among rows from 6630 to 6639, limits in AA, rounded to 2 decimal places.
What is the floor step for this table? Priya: 0.29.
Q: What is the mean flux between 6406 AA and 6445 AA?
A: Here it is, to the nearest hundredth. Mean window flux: 4.08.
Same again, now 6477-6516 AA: 4.15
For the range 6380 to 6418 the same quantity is 4.05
